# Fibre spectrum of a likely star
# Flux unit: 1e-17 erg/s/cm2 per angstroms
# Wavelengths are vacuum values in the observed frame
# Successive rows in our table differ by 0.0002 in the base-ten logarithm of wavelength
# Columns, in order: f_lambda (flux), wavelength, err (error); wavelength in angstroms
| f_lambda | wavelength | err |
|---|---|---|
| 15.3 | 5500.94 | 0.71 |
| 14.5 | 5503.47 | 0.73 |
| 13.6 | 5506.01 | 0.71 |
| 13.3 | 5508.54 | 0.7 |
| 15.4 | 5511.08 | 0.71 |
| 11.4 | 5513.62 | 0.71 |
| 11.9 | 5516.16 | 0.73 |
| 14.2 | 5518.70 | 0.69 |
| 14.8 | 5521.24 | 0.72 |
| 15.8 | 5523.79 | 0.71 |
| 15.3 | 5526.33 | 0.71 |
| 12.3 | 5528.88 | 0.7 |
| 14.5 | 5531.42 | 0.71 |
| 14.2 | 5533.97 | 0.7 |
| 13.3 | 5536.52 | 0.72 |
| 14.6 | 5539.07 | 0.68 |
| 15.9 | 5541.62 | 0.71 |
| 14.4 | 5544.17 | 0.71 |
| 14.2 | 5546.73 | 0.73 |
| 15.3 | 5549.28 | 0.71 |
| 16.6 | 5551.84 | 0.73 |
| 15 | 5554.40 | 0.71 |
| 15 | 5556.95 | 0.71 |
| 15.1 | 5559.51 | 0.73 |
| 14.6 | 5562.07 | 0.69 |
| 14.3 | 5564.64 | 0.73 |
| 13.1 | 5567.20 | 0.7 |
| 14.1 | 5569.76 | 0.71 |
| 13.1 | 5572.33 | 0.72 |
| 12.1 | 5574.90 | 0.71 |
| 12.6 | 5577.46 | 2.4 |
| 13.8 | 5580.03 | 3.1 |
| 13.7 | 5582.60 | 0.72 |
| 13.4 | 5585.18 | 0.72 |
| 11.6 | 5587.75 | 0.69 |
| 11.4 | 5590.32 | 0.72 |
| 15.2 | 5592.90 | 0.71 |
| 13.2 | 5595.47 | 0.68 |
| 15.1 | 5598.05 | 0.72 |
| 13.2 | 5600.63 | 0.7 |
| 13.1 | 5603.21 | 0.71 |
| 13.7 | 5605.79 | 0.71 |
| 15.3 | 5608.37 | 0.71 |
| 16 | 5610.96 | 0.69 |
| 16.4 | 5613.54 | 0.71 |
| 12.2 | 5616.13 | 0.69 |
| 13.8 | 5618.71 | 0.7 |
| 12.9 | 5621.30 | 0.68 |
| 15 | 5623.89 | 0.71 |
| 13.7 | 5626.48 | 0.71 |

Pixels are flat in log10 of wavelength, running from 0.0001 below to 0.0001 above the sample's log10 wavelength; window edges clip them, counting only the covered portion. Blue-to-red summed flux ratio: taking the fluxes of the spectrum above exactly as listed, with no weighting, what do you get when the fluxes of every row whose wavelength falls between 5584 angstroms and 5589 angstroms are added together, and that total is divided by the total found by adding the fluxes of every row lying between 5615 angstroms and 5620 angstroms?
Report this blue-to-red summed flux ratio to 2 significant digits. 0.96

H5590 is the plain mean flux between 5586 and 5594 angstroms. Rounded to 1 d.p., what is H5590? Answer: 12.7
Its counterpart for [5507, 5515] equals 13.4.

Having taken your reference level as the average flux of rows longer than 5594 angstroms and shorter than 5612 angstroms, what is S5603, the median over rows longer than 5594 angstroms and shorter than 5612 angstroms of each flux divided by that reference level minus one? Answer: -0.04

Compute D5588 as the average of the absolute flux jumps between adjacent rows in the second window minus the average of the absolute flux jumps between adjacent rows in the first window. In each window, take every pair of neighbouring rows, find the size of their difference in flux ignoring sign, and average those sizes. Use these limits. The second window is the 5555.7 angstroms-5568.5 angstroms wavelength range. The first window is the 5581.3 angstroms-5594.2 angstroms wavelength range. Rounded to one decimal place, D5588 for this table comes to -1.0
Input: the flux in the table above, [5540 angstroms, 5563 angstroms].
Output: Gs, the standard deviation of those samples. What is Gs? 0.7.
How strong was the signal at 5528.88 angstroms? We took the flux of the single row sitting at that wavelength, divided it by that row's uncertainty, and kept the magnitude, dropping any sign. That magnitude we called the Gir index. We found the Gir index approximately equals 18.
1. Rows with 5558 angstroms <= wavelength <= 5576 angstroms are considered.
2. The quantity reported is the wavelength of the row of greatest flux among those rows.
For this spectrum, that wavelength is 5559.51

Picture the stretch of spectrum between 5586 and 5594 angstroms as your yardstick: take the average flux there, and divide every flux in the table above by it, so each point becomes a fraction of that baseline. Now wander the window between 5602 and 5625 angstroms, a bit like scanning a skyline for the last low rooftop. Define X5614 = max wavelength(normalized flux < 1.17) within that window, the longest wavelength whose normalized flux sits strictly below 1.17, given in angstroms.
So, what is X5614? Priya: 5621.30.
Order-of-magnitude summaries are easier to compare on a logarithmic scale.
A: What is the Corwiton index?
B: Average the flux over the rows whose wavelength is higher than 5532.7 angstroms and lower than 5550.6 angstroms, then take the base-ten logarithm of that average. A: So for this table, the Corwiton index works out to 1.16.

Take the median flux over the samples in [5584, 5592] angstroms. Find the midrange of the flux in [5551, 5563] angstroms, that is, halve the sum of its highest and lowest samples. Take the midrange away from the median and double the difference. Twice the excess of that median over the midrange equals -8.0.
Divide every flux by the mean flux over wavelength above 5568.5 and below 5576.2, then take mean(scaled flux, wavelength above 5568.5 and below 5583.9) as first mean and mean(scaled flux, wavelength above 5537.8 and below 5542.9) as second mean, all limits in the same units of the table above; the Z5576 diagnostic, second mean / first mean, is 1.15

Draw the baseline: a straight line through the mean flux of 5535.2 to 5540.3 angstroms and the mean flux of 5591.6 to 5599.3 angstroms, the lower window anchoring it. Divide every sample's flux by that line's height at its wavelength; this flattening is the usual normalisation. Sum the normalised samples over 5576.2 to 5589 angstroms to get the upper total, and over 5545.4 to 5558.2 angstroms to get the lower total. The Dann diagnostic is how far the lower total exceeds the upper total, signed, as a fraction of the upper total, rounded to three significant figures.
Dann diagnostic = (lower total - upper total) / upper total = 0.193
